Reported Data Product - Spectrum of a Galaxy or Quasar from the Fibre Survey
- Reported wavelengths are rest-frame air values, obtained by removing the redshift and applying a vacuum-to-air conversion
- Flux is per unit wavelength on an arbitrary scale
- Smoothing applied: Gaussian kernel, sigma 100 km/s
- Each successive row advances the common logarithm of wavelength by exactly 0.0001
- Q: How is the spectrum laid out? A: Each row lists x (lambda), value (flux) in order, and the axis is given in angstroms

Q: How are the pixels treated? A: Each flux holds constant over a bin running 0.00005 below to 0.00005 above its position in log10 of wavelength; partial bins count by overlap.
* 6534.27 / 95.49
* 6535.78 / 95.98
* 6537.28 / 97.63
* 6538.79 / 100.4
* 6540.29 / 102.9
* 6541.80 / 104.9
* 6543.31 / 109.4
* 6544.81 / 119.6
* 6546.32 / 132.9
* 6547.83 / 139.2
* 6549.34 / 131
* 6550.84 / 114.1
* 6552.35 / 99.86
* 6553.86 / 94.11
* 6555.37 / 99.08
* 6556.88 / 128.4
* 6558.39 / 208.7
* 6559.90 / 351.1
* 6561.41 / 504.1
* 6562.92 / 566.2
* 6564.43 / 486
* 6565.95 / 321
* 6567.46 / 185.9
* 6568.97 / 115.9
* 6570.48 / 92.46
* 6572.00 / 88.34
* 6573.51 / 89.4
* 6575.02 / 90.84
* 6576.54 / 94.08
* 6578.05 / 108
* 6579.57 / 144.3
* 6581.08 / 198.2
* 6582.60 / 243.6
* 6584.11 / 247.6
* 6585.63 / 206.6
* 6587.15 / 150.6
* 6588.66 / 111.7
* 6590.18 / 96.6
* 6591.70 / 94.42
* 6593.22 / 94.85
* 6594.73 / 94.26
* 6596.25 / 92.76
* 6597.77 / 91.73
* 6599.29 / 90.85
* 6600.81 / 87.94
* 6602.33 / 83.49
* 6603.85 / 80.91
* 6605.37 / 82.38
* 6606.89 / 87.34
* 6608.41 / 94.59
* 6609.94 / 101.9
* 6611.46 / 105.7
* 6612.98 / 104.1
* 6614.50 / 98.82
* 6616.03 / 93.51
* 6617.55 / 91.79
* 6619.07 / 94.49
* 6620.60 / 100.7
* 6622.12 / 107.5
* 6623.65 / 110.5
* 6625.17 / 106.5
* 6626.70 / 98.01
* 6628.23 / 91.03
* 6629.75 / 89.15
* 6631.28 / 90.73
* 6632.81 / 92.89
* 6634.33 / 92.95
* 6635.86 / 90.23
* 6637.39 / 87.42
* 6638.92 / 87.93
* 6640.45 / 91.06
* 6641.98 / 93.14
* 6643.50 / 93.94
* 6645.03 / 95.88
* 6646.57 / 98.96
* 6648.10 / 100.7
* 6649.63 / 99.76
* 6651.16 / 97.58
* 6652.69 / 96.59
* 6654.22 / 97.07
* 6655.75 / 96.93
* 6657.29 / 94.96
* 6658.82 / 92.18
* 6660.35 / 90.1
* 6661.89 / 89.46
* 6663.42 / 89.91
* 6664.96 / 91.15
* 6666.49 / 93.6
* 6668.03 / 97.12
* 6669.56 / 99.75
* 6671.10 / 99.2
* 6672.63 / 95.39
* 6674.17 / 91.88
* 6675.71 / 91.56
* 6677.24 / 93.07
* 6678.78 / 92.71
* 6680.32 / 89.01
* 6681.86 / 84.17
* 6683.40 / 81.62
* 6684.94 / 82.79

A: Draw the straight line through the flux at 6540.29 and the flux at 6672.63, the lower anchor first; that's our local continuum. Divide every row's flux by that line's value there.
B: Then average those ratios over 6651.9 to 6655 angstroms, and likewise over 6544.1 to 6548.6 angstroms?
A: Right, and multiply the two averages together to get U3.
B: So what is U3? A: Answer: 1.28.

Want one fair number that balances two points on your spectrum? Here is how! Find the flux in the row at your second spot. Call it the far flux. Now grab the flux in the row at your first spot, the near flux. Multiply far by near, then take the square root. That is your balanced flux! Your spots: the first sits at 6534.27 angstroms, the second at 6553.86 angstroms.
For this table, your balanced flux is 95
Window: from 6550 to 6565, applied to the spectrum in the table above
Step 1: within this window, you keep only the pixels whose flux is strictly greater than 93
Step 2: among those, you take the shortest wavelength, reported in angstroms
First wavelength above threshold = 6550.84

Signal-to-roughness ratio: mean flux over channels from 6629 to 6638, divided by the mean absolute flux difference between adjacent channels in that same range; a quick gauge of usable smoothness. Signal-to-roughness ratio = 49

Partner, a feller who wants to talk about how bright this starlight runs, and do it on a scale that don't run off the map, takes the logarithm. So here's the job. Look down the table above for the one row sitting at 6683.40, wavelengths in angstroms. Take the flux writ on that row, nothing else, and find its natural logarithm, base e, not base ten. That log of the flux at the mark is 4.40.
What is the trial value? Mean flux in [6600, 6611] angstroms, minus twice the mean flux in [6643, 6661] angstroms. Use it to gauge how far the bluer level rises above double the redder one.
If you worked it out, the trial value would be -104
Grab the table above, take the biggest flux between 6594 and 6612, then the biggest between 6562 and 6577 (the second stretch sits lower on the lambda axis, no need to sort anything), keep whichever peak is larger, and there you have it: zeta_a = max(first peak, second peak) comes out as 566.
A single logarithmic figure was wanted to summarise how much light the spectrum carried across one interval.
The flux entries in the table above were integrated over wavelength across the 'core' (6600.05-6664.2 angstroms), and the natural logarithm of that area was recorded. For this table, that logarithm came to 8.7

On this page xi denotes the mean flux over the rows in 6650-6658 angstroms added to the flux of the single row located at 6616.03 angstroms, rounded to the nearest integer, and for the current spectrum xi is 190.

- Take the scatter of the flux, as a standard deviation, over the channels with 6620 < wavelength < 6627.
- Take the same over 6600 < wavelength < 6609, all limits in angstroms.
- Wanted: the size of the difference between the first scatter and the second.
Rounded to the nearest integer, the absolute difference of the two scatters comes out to 0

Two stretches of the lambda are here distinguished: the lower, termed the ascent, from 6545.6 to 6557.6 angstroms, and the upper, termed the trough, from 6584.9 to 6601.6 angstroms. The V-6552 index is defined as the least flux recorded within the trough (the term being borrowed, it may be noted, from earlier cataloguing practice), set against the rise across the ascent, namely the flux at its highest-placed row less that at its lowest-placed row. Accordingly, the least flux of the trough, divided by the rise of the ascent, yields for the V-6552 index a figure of -20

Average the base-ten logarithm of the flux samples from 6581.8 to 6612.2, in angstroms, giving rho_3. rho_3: 2.04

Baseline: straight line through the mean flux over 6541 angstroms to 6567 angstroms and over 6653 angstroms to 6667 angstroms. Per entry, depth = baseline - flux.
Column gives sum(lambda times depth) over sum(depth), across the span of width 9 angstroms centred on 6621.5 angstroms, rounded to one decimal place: 6620.7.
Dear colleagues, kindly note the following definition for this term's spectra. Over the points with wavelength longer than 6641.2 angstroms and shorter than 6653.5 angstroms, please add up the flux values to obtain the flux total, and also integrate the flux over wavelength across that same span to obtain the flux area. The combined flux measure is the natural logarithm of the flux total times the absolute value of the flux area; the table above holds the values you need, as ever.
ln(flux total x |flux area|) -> 13.7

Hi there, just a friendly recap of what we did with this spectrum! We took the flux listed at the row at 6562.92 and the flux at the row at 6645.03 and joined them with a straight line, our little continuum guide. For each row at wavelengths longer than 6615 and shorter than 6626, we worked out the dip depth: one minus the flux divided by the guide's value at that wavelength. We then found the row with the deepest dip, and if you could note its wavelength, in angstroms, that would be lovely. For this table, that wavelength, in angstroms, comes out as 6616.03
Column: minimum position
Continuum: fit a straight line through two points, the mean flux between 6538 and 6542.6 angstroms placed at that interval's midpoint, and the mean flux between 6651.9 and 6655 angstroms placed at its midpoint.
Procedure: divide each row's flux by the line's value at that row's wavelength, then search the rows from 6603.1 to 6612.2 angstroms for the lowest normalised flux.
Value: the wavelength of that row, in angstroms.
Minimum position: 6603.85 angstroms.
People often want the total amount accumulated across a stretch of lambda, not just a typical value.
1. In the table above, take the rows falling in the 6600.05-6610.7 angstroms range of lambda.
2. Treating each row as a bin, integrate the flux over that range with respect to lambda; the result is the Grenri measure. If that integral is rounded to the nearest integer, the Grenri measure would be 941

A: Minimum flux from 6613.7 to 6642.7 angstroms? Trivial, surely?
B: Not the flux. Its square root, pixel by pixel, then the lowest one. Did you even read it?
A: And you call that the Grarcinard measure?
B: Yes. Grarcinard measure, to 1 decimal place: 9.3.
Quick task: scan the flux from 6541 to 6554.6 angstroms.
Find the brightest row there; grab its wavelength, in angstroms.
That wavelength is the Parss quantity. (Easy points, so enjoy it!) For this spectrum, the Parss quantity 6547.83 angstroms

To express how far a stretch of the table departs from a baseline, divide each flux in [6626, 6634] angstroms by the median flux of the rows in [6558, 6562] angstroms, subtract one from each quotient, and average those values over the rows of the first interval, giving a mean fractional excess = -0.74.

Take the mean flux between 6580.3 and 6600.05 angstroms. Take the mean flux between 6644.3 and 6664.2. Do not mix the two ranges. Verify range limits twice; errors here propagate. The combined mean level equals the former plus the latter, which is 235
